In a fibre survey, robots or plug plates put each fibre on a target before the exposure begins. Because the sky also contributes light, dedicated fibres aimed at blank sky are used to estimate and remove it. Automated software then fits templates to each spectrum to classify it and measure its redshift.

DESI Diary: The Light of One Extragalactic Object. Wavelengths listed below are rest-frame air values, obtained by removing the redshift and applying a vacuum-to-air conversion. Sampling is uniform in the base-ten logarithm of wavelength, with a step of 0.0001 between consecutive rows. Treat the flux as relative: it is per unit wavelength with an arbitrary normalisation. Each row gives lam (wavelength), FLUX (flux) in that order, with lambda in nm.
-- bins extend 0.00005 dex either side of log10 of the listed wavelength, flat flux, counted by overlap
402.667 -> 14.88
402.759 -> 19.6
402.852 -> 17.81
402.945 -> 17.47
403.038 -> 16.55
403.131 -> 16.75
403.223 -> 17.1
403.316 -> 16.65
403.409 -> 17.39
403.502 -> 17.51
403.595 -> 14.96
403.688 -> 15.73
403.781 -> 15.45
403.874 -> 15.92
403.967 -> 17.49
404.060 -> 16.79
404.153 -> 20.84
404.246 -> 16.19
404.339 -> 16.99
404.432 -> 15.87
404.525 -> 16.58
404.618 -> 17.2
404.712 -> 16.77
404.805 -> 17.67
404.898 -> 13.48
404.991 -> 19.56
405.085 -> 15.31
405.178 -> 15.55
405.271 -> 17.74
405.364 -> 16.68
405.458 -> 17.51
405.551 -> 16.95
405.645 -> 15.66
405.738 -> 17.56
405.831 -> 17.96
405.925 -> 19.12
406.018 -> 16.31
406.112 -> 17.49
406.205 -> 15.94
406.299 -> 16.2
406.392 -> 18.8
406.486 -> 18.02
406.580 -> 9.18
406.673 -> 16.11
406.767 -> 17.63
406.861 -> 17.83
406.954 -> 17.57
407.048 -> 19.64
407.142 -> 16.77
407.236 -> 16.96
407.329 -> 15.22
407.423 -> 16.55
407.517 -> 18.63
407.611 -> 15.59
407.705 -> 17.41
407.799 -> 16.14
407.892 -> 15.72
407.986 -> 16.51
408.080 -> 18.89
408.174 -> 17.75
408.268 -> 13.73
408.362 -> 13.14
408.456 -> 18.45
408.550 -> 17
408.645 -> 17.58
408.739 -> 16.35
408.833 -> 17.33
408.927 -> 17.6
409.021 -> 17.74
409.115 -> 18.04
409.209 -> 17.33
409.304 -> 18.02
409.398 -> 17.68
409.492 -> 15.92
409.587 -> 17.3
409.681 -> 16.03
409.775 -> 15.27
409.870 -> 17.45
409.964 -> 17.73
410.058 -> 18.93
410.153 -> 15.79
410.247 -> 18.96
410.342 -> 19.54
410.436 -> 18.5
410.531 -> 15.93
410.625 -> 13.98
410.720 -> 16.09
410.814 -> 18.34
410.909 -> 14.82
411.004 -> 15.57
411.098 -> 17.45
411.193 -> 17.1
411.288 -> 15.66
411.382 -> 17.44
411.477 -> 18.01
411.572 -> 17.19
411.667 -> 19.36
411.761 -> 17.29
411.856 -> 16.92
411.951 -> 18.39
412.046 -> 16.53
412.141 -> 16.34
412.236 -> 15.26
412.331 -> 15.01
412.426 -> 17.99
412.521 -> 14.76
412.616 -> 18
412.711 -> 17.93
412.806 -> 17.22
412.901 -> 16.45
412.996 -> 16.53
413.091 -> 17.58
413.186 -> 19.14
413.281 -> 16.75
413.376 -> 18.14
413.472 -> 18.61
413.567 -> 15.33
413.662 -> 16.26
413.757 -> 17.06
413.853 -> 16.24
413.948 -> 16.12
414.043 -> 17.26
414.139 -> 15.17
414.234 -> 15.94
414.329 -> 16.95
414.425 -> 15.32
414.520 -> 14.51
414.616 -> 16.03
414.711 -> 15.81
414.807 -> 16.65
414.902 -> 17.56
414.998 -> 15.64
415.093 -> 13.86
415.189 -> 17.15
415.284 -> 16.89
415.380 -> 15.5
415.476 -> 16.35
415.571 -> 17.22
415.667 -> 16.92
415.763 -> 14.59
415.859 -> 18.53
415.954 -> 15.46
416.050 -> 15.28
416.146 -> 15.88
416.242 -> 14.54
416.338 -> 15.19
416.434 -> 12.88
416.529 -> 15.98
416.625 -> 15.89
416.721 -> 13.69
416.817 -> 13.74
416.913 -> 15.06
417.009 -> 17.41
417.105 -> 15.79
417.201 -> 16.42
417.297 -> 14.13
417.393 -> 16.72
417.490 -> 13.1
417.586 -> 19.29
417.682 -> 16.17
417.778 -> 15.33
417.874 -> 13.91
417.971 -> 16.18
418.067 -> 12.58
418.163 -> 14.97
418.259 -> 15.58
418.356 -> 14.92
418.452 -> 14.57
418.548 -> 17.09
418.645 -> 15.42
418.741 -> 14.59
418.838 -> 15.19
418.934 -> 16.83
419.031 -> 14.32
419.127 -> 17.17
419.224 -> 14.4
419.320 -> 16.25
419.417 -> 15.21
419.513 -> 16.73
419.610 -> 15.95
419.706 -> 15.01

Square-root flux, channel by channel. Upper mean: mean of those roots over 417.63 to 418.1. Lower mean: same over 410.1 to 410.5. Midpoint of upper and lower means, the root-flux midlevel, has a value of 4.05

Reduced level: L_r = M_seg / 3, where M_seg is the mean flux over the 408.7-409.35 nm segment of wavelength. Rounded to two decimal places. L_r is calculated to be 5.83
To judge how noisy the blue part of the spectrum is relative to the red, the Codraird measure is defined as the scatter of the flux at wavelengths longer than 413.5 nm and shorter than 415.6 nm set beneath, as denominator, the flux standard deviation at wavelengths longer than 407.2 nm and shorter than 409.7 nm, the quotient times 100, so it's 145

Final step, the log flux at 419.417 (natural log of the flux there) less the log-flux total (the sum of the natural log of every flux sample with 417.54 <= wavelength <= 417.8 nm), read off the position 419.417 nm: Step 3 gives -5.8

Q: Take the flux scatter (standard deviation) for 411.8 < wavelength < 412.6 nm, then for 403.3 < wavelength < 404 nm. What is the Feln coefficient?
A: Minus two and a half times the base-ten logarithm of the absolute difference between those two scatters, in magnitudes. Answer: 1.2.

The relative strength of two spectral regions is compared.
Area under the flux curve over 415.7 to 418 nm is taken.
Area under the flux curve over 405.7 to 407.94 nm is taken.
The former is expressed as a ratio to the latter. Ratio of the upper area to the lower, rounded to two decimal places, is 0.94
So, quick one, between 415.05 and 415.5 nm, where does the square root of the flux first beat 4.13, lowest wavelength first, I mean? 415.189 nm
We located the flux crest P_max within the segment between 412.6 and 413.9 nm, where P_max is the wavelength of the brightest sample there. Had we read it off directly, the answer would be 413.186 nm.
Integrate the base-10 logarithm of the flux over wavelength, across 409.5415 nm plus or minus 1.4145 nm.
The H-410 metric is 3.5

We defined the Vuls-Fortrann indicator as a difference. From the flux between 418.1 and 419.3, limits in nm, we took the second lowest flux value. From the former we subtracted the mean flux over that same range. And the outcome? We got -1.0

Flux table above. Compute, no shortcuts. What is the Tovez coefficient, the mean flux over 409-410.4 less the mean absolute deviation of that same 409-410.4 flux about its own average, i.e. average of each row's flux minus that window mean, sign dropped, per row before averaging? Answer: 16.5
